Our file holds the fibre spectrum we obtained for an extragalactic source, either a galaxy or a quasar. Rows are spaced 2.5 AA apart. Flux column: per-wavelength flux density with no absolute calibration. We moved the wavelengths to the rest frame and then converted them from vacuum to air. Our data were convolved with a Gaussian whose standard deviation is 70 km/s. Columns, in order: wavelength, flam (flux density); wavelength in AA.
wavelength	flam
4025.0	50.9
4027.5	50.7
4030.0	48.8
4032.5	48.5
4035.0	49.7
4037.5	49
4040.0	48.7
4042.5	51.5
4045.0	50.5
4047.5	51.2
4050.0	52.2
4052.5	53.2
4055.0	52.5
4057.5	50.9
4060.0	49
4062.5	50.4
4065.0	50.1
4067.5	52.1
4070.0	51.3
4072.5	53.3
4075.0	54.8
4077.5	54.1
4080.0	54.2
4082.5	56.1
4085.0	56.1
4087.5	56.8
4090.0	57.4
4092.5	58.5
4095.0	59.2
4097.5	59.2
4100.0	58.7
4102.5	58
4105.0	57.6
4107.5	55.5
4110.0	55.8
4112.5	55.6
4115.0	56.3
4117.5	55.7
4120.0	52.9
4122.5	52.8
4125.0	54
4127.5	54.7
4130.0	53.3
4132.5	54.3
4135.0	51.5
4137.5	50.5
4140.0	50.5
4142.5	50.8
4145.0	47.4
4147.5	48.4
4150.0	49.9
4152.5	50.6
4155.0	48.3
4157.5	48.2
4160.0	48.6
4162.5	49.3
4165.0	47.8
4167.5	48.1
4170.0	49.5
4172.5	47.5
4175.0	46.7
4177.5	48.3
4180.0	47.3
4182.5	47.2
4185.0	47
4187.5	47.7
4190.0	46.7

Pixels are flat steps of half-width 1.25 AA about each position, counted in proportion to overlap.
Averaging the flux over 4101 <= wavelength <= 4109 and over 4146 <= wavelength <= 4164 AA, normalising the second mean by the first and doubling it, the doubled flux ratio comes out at 1.72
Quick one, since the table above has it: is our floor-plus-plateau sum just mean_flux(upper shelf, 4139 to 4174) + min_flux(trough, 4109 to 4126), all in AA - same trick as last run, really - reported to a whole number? 102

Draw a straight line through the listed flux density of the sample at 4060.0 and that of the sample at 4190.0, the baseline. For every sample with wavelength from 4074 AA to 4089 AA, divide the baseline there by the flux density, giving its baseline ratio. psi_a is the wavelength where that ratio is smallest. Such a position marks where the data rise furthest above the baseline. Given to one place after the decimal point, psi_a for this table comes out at 4087.5 AA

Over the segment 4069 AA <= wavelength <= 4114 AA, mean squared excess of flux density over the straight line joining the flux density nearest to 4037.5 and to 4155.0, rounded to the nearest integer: 62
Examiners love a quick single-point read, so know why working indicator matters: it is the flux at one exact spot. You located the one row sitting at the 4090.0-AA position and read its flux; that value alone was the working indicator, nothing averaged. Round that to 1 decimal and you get 57.4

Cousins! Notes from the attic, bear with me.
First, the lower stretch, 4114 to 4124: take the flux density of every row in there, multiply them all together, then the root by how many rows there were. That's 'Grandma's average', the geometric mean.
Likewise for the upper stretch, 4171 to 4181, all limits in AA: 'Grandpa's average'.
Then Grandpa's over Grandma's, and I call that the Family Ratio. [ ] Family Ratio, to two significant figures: 0.87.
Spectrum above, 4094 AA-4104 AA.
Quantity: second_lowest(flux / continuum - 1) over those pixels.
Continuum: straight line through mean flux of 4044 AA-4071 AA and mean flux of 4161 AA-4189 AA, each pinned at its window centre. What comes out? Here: 0.17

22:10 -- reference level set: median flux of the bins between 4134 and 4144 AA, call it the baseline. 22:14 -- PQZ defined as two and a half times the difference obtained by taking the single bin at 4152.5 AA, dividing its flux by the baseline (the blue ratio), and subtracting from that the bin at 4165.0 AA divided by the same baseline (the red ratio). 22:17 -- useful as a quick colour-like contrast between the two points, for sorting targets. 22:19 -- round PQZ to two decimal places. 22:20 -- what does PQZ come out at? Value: 0.14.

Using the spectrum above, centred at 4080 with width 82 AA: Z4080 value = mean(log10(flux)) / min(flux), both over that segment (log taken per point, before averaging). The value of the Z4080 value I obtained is 0.0356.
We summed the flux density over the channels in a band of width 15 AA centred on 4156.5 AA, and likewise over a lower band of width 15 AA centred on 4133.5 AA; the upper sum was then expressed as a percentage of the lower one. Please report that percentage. 94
